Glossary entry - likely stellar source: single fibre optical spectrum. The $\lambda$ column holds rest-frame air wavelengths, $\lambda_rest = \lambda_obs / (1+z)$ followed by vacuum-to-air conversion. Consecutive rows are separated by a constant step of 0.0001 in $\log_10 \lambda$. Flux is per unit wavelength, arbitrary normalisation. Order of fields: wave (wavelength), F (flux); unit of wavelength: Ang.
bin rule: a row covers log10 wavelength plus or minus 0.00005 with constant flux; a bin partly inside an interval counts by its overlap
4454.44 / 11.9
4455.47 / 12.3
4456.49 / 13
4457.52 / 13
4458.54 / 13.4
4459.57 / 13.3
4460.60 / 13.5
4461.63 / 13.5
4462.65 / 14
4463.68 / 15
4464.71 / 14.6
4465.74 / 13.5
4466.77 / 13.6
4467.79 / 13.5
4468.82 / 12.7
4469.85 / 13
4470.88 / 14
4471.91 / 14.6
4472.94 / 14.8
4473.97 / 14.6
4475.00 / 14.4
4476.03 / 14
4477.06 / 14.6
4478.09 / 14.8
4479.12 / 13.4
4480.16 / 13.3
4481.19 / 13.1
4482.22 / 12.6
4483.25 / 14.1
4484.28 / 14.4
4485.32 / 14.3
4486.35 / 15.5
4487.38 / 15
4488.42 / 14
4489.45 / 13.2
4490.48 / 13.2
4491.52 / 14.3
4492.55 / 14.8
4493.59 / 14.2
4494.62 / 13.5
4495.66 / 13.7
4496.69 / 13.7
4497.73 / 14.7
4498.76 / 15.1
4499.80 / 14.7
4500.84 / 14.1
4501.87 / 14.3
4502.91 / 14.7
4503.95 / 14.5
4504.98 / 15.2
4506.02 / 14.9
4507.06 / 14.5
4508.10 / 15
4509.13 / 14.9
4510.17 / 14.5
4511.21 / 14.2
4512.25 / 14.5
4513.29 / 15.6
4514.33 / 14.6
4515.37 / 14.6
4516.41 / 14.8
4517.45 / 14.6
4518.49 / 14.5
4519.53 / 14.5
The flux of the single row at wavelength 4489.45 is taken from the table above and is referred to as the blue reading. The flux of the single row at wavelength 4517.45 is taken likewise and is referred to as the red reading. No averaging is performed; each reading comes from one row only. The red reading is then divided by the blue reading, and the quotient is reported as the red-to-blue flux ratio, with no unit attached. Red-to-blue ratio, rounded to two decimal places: 1.11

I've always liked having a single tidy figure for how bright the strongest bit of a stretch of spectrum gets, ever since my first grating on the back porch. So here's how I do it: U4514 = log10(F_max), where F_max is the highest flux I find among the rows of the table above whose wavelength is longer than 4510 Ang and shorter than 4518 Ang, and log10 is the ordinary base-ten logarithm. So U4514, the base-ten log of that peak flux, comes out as 1.19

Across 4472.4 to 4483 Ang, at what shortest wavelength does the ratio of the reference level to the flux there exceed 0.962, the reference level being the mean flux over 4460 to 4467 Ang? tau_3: 4475.00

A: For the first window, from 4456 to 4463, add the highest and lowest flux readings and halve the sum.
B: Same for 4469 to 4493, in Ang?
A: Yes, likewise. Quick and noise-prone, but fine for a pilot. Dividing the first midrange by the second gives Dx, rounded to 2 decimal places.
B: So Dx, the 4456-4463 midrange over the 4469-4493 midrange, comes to 0.96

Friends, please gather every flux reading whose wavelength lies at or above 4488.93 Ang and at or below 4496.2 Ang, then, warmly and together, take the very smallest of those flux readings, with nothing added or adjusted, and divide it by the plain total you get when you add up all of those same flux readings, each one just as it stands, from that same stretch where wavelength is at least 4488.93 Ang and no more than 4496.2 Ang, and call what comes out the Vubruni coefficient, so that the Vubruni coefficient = 0.136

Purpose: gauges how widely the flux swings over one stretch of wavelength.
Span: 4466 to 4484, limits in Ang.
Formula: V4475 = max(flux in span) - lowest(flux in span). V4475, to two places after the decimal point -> 2.20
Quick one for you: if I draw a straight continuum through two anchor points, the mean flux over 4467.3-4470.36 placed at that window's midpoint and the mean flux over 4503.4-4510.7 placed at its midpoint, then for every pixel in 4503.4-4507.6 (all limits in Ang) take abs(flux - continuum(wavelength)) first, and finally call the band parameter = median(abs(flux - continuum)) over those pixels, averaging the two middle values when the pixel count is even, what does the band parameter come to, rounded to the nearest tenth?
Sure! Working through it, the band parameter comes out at 0.2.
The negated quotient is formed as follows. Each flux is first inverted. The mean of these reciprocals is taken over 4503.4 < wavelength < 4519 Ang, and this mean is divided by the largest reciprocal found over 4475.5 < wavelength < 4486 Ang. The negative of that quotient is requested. -0.856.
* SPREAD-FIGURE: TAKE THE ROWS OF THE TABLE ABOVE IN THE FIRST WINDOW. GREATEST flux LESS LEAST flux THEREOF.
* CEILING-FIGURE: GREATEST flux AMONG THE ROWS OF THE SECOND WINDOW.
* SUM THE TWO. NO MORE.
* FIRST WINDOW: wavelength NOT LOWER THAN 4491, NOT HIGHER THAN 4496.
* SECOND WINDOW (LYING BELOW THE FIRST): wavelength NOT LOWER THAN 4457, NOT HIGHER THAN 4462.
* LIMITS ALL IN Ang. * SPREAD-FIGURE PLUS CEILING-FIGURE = 14.8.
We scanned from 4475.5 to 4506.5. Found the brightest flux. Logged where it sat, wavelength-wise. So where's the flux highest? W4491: 4486.35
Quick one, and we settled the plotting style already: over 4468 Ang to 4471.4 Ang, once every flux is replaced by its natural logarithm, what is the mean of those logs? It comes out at 2.582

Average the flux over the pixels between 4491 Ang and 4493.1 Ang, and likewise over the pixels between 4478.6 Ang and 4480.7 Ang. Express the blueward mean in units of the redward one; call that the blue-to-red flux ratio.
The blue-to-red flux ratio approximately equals 0.92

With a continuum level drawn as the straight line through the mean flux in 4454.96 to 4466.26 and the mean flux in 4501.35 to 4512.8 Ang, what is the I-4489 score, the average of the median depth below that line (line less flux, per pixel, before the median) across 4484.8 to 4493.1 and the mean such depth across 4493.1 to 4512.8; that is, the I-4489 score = 0.00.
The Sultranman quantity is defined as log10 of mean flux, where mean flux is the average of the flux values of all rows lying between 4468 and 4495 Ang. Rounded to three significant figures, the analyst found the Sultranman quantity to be 1.15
